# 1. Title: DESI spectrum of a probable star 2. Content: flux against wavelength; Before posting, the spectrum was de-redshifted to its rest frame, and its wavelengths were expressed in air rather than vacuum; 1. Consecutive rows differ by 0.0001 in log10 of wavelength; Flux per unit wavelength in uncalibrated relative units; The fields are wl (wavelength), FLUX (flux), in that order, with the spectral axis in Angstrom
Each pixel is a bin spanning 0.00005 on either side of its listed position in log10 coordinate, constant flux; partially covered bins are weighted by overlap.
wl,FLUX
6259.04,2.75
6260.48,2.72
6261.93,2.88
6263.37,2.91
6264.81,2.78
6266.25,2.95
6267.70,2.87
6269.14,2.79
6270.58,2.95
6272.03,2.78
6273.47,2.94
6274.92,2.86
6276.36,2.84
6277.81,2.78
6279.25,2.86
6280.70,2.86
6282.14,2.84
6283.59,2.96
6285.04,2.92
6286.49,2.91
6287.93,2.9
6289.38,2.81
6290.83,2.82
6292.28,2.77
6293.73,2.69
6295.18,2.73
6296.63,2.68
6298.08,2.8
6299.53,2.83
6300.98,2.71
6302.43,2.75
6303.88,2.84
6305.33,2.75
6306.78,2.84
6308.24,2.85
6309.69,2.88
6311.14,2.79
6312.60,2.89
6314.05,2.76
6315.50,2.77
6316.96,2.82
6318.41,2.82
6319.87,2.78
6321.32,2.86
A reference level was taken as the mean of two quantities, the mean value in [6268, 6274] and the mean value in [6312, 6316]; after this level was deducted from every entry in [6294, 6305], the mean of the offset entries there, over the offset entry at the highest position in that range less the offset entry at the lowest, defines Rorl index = -0.7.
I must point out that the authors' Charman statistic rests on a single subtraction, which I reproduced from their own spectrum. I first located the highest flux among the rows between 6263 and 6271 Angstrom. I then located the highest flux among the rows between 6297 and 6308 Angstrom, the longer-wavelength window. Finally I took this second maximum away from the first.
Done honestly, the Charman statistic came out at 0.11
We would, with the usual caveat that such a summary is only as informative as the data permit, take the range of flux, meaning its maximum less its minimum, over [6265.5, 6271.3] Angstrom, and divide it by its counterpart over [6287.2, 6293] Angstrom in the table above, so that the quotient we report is 1.23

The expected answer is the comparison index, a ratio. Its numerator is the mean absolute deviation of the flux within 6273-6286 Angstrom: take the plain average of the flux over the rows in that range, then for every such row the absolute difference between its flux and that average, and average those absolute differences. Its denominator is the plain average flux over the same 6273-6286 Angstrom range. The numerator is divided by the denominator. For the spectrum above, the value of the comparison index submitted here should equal 0.015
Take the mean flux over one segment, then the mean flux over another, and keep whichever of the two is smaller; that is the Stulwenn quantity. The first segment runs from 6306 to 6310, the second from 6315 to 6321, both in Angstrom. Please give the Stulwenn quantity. 2.80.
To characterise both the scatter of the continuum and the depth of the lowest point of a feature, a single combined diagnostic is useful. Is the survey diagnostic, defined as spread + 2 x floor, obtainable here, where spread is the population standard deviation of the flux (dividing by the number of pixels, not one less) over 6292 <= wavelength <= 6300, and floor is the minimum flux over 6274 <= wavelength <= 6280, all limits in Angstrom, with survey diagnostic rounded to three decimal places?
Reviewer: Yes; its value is 5.615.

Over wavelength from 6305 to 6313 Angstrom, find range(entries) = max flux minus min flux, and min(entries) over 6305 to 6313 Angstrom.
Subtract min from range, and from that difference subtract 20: -22.6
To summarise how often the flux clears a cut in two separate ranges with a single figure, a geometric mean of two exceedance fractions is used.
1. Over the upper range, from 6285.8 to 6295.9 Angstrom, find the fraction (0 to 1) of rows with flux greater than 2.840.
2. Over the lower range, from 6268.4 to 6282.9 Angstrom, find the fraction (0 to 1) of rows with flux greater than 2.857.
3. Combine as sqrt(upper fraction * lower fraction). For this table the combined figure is 0.38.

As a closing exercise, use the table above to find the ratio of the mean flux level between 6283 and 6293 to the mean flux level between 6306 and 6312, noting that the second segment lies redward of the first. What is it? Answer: 1.011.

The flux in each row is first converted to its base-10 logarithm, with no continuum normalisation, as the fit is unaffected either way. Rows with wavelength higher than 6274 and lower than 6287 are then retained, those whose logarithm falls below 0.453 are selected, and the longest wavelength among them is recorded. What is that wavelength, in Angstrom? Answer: 6277.81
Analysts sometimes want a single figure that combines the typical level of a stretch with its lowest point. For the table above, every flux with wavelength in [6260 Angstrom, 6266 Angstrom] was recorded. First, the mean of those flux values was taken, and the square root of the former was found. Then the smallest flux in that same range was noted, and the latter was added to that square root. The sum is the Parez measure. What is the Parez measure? 4.40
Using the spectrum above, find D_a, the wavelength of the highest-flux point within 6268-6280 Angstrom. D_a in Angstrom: 6270.58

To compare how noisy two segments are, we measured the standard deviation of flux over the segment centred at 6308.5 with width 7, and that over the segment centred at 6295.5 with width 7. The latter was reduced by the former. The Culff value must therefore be 0.000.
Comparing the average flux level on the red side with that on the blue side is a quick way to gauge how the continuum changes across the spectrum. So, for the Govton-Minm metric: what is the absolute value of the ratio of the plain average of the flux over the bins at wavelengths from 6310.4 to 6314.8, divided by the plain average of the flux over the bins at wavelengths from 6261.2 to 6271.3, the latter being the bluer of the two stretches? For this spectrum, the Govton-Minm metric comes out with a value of 0.98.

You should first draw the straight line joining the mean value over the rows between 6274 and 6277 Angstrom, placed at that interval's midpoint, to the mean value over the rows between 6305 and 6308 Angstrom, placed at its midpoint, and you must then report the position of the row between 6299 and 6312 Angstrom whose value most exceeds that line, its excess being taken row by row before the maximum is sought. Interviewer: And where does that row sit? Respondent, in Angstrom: 6309.69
